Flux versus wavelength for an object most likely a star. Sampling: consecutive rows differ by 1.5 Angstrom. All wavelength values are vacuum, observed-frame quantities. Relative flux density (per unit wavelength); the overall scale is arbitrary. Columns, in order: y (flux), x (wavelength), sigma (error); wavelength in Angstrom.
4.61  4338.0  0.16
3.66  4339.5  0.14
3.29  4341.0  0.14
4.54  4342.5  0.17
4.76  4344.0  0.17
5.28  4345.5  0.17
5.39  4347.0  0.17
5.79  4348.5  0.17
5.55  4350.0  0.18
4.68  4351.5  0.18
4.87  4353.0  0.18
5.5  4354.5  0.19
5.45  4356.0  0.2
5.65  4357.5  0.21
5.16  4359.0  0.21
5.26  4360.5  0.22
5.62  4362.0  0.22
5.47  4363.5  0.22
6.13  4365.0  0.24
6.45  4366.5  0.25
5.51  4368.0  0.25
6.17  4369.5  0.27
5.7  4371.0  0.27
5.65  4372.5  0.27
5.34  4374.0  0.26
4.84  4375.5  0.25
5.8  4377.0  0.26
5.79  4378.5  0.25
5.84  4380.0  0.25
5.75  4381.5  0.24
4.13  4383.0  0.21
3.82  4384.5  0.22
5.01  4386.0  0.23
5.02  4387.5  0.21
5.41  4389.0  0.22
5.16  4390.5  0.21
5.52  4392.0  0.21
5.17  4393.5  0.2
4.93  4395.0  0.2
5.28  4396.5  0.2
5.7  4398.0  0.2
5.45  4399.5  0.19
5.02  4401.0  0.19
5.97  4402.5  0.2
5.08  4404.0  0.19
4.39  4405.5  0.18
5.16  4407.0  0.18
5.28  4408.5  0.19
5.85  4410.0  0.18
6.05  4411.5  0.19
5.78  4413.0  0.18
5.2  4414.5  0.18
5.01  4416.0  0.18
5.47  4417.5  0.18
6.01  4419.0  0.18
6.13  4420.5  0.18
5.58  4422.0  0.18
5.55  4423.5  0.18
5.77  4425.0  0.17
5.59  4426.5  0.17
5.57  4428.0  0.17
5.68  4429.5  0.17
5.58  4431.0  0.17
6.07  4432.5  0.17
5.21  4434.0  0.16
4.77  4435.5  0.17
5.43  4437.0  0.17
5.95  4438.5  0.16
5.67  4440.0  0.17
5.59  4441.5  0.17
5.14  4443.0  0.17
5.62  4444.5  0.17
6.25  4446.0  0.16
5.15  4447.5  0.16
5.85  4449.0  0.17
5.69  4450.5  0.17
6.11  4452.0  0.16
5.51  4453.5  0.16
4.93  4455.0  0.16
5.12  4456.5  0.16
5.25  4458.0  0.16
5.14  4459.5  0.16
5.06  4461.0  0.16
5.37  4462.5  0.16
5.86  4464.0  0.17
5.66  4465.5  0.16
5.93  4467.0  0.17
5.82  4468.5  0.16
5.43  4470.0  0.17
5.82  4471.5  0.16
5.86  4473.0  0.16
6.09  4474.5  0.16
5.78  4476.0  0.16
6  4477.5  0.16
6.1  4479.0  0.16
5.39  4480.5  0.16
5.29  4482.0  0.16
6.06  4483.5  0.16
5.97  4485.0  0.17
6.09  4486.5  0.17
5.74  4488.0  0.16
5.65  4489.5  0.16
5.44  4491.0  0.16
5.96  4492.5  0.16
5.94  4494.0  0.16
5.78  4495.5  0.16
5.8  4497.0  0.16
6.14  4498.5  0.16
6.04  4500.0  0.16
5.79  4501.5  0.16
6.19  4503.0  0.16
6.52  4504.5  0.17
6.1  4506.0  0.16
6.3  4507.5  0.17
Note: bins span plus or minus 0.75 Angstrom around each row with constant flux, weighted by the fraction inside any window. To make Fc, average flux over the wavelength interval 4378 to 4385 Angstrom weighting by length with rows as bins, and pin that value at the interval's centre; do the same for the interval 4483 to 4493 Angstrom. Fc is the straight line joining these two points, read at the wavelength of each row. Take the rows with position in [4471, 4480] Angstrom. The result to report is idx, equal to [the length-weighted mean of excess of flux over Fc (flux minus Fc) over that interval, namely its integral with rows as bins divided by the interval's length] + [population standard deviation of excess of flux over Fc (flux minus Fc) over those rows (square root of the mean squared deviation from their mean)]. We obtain 0.30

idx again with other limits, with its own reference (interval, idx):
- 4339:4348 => 0.49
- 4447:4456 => 0.37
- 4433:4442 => 0.33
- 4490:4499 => 0.15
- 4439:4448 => 0.44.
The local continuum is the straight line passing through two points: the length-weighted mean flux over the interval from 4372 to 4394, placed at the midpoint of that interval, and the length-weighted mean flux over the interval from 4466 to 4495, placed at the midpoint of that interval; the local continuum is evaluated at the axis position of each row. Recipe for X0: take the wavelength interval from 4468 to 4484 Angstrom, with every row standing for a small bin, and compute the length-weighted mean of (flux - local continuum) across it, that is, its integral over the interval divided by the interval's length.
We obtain 0.00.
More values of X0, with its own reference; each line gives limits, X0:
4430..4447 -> 0.02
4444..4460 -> -0.12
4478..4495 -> -0.06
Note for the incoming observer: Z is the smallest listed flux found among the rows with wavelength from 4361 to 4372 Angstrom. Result 5.47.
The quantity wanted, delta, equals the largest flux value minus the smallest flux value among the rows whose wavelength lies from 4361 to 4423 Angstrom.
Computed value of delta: 2.6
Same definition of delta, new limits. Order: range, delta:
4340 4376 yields 3.2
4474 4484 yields 0.8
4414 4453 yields 1.5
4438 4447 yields 1.1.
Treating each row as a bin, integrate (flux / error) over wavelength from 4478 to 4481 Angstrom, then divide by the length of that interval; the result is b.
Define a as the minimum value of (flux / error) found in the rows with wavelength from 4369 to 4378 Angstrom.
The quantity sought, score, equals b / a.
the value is 1.9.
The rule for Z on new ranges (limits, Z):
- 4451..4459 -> 4.93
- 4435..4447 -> 4.77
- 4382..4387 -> 3.82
